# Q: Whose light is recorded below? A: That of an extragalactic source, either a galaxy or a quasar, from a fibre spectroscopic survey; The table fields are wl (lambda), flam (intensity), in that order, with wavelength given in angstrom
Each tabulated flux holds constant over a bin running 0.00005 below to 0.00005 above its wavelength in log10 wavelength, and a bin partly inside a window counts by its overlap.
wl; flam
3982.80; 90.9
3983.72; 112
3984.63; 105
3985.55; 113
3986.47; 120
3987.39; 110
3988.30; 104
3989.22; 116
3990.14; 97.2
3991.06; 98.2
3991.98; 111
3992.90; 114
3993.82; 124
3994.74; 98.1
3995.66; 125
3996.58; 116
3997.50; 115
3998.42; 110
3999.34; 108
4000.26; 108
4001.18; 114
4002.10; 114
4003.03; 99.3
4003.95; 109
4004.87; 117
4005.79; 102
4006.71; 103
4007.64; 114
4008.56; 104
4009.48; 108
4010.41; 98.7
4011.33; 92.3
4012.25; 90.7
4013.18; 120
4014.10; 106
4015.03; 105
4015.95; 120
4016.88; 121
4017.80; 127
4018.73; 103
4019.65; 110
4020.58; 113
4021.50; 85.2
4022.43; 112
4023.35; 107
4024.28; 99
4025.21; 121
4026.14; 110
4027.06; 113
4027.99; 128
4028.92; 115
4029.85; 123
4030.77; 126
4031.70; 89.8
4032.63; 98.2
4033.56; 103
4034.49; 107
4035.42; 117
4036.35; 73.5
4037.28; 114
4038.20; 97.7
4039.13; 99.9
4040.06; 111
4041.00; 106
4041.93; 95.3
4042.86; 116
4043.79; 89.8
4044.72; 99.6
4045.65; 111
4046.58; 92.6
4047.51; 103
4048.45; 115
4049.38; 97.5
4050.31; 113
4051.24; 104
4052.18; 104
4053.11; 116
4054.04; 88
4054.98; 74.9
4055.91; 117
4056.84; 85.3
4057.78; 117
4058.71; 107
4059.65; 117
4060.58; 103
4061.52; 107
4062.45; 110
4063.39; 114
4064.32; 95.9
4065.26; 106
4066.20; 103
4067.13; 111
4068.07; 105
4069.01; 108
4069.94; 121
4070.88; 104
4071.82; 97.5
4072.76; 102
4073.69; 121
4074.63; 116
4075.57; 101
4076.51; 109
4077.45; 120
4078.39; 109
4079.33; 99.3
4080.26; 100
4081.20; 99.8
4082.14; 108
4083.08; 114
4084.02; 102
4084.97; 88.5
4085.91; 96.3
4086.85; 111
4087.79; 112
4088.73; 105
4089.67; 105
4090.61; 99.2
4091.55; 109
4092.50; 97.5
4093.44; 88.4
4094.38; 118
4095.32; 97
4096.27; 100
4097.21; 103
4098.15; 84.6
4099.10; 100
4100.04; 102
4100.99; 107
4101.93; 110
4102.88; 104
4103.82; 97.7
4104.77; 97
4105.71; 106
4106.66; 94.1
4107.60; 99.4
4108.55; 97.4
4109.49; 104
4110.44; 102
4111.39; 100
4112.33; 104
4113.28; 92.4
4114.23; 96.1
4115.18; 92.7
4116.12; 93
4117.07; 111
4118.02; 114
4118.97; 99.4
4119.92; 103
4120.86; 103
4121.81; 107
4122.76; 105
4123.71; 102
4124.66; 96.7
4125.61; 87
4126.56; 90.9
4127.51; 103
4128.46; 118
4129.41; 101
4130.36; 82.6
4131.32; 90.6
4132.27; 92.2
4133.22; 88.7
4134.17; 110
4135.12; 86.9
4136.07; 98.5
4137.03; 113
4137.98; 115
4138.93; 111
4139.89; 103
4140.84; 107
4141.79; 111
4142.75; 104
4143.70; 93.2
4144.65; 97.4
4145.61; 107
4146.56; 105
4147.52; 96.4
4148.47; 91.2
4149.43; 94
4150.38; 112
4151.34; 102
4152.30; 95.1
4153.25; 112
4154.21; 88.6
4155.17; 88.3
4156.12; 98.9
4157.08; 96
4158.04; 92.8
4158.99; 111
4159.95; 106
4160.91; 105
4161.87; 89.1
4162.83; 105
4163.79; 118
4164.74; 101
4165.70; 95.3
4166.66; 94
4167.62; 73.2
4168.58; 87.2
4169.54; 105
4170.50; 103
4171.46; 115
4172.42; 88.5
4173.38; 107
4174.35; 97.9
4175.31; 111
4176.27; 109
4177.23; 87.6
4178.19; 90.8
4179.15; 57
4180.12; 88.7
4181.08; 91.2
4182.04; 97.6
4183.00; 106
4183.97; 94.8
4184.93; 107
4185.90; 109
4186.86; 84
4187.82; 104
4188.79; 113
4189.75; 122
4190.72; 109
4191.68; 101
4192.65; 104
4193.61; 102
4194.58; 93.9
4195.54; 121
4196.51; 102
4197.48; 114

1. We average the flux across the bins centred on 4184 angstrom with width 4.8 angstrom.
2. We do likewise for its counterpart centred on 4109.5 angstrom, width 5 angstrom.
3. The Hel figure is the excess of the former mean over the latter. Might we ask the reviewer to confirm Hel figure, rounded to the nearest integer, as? 2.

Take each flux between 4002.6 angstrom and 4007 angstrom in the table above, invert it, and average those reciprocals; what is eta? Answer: 0.0095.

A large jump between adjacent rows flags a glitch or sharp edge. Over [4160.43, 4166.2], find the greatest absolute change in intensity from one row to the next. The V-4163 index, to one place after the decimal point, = 17.0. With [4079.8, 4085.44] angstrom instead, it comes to 13.5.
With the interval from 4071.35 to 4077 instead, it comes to 19.0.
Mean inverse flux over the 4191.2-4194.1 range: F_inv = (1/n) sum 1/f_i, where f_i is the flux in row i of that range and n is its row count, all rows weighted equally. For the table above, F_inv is 0.0098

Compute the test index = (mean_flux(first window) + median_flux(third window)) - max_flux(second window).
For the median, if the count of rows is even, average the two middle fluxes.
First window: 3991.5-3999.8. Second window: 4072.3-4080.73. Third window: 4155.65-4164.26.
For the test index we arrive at 97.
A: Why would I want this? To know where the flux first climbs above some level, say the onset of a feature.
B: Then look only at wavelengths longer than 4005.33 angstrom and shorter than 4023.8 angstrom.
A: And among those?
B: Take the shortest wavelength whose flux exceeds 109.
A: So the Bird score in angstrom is 4007.64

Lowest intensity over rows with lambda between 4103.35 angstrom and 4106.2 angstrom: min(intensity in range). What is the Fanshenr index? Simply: 97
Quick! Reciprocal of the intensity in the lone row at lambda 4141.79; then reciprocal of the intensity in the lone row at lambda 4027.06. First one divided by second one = 1.0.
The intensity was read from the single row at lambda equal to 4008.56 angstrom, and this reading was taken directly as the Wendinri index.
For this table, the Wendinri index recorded 104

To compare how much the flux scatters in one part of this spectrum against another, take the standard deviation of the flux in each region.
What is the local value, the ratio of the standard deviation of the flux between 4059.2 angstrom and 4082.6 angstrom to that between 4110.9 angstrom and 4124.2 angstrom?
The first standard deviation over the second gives 1.1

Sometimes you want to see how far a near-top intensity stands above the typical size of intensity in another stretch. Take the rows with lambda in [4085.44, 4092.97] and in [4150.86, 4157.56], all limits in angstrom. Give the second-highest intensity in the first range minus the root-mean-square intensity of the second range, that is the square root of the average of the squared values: 13.4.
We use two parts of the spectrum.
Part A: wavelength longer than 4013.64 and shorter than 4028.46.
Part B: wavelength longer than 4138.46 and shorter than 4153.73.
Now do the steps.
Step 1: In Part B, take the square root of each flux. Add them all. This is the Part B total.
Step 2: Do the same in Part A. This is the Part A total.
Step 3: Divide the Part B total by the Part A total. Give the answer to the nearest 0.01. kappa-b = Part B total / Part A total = 0.96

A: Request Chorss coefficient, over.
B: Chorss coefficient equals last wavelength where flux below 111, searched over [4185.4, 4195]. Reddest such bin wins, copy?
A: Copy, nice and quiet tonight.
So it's 4194.58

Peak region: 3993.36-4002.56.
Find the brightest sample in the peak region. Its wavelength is 3995.66 angstrom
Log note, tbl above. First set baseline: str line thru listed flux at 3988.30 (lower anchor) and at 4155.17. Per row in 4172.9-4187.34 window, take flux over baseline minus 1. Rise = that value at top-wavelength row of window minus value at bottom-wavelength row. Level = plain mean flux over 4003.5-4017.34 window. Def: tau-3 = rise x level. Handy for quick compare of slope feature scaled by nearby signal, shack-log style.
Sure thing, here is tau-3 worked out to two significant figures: -27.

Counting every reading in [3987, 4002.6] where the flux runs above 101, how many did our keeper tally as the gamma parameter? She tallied 14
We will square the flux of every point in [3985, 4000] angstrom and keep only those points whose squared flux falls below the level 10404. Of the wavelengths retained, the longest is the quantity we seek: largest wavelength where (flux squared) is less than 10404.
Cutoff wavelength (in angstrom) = 3994.74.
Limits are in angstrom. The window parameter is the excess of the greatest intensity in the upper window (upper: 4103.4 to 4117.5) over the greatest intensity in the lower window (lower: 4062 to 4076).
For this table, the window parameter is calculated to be -10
